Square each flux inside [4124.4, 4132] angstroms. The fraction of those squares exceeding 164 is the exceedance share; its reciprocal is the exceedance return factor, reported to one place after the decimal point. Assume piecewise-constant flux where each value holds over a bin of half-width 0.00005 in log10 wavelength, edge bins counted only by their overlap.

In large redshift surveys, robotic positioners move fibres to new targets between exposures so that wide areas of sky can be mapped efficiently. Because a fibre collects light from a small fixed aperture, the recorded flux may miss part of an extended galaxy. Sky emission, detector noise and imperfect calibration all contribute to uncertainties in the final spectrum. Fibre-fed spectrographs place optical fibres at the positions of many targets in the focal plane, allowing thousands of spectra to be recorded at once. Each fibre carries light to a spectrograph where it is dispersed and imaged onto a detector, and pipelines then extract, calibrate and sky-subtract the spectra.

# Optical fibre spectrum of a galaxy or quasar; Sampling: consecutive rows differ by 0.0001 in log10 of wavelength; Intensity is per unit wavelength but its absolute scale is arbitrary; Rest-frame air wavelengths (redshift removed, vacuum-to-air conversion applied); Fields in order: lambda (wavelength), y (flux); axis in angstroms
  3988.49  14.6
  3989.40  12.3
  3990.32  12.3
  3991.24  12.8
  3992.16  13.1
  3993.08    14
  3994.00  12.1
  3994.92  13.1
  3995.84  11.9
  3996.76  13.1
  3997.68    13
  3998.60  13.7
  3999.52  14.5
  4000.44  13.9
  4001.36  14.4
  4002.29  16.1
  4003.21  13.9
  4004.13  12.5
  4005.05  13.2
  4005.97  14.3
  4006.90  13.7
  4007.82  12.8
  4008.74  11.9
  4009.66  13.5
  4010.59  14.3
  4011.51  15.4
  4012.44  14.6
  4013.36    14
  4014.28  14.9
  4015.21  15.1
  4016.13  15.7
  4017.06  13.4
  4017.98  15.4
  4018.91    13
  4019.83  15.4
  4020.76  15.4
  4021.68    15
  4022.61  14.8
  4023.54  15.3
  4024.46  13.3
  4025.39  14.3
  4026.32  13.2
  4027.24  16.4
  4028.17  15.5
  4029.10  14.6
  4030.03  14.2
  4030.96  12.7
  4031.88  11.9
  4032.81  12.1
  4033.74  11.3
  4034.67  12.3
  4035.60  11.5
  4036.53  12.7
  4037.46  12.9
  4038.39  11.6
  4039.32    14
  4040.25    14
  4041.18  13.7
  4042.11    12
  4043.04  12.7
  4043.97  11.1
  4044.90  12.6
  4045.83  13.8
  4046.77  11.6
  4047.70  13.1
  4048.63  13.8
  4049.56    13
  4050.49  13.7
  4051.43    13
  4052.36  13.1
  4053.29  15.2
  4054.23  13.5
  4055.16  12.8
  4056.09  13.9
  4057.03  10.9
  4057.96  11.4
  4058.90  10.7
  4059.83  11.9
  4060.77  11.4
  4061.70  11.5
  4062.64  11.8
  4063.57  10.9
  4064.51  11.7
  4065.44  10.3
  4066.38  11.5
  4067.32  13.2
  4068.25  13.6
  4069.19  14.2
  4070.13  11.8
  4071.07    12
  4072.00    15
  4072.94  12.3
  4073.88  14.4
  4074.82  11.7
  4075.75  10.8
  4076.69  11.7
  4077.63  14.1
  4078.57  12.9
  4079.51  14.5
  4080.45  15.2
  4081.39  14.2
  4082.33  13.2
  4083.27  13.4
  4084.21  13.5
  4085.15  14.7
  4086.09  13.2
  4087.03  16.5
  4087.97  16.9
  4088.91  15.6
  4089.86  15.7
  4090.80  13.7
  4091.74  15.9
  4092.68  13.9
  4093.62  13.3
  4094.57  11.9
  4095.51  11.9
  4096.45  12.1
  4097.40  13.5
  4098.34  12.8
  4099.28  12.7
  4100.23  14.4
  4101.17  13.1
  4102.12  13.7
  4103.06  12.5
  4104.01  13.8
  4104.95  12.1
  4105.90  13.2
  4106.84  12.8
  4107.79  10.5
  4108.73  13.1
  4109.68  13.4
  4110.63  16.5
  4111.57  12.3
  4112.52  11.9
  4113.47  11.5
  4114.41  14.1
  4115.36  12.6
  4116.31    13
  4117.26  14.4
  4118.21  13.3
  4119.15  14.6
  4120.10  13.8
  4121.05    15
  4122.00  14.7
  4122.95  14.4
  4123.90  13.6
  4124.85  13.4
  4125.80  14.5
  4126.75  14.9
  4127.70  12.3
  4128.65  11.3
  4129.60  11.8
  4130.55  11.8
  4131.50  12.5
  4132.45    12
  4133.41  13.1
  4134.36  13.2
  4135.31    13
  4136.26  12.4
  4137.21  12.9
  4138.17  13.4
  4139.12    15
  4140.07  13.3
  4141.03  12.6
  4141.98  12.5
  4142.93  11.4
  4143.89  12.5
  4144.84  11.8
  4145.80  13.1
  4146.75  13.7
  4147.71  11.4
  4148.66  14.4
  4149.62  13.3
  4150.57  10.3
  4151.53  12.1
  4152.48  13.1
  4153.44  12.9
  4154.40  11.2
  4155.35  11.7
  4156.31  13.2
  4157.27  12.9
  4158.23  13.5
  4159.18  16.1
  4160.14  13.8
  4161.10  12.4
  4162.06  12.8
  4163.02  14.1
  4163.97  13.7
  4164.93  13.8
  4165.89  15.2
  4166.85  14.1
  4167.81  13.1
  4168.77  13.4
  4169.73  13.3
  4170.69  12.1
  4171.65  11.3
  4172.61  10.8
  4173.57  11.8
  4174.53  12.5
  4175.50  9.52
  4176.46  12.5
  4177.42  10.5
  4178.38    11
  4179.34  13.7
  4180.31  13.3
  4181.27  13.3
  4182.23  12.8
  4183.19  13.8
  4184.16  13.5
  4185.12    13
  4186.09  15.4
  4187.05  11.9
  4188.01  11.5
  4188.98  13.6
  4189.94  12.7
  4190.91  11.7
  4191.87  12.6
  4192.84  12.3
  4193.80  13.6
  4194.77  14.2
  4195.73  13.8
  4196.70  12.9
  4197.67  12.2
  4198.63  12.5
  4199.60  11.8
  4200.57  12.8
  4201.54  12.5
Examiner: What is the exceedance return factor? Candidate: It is 2.7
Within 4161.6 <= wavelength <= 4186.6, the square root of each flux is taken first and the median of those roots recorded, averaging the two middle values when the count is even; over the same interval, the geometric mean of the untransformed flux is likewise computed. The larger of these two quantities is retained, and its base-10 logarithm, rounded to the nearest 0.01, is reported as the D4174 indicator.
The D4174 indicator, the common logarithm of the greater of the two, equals 1.11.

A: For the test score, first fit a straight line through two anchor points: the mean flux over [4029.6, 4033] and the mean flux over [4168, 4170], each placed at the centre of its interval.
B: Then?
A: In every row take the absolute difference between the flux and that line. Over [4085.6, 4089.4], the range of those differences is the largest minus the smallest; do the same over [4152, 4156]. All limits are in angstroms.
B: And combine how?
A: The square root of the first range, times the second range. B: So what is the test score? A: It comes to 3.7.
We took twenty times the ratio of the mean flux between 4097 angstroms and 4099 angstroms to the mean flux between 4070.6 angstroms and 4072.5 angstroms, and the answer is 19.5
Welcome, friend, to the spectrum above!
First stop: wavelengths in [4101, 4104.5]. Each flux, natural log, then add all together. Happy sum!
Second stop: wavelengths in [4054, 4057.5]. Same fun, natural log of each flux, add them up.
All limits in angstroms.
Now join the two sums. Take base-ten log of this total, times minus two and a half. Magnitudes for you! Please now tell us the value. -3.28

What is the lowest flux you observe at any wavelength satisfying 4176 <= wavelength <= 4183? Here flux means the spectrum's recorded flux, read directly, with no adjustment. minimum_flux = 10.5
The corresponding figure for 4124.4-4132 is 11.3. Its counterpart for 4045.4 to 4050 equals 11.6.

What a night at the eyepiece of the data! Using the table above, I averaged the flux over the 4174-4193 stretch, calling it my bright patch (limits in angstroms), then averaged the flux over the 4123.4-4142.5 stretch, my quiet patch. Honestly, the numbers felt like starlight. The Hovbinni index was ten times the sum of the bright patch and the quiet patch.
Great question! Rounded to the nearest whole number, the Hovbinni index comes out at 255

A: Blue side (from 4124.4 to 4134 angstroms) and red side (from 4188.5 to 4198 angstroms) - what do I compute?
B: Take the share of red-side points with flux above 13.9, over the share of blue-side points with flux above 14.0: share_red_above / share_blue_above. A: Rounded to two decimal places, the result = 0.50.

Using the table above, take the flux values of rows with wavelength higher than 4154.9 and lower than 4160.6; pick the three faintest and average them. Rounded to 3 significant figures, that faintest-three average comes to 12.6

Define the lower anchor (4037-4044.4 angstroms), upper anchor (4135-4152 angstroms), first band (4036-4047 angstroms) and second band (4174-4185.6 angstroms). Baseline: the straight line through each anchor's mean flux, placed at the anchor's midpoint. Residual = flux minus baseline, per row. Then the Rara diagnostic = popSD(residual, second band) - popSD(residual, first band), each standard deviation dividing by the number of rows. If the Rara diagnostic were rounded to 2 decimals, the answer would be 0.36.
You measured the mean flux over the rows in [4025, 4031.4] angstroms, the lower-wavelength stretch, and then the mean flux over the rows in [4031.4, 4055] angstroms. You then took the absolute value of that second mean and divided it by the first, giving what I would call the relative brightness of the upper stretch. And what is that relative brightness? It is 0.89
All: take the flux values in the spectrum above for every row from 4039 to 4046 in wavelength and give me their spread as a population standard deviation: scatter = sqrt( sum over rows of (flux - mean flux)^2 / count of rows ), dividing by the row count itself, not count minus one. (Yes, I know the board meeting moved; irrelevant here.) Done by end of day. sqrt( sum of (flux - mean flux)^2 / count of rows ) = 1.0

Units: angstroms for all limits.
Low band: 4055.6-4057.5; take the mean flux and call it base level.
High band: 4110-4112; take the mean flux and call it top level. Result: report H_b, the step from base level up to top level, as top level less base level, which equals 2.0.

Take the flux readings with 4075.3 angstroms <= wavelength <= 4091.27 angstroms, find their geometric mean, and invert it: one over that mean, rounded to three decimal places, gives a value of 0.071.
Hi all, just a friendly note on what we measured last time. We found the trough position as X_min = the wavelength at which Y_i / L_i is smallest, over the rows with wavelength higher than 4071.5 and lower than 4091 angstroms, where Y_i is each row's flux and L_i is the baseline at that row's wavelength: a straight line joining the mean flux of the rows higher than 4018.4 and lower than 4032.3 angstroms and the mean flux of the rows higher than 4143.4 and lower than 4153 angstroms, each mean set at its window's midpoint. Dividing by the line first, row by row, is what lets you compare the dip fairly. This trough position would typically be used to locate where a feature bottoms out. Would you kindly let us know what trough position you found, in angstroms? 4075.75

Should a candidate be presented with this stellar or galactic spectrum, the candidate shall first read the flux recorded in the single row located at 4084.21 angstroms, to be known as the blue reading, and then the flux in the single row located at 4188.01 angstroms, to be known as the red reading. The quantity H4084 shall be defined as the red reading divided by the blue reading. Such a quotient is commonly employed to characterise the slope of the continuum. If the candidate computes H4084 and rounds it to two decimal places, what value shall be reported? 0.85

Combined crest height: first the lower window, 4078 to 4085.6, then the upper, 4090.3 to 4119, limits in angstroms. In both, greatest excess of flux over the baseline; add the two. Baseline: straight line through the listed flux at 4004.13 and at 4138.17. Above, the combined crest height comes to 5.5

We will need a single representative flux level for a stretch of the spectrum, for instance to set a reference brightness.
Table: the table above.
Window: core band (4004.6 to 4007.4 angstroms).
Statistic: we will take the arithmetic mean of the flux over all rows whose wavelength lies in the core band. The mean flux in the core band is 13.7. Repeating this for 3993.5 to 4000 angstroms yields 13.1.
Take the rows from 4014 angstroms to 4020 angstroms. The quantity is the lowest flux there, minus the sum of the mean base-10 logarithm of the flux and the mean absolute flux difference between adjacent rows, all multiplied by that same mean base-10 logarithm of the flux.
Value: 11.9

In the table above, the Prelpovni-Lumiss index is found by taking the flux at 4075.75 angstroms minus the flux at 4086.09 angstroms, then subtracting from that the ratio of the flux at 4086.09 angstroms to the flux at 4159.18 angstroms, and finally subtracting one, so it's -4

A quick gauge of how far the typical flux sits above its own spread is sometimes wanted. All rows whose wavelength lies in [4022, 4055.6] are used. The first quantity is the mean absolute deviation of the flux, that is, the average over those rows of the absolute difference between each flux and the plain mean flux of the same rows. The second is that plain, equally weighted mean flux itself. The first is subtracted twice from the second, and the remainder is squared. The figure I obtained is 127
